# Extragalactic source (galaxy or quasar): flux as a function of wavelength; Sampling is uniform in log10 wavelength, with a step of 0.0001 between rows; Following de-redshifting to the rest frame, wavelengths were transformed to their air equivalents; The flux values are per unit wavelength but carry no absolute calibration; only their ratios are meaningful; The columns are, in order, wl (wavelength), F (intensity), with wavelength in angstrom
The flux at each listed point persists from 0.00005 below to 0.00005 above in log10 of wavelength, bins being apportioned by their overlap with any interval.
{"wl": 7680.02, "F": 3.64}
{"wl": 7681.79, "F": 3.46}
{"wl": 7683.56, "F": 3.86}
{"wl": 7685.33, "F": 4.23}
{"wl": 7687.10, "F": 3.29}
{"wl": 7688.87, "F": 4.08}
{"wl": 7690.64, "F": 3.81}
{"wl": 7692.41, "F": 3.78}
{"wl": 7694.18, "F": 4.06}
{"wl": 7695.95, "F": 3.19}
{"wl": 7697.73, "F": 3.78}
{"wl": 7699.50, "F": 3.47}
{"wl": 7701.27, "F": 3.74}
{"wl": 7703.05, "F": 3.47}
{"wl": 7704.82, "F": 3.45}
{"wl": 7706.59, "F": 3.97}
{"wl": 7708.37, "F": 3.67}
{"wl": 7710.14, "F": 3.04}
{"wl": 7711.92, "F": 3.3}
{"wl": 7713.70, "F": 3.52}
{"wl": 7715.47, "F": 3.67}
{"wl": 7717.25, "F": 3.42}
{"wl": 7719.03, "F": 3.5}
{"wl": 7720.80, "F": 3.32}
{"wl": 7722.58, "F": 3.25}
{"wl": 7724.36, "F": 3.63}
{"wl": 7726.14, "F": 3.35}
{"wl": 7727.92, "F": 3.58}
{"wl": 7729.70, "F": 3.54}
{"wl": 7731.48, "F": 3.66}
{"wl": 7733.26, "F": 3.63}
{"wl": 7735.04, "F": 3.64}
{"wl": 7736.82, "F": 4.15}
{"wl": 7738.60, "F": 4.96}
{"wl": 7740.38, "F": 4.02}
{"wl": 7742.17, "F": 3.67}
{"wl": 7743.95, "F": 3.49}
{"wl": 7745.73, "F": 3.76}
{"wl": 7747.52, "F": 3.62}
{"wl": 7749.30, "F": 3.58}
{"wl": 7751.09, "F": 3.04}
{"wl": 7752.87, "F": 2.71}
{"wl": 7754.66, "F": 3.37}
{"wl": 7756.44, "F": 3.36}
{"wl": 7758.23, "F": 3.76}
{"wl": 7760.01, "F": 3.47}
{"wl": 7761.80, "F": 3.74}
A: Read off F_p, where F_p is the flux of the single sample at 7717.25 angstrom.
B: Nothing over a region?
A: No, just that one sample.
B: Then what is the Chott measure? 3.42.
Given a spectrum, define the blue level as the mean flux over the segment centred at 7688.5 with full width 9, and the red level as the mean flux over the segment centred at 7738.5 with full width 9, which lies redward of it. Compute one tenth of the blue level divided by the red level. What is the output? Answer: 0.094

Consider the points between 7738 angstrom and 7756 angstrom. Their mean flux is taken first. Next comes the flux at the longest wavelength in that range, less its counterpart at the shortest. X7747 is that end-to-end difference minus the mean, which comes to -5.2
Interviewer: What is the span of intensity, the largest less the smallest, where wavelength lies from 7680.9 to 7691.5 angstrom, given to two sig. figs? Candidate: 0.94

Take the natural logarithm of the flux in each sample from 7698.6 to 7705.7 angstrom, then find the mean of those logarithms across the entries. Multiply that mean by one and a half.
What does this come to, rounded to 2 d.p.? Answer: 1.89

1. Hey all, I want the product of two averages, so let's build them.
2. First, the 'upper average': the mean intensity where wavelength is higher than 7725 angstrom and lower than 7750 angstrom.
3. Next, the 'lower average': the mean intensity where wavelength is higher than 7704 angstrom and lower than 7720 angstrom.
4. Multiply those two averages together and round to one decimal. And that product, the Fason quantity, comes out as 13.2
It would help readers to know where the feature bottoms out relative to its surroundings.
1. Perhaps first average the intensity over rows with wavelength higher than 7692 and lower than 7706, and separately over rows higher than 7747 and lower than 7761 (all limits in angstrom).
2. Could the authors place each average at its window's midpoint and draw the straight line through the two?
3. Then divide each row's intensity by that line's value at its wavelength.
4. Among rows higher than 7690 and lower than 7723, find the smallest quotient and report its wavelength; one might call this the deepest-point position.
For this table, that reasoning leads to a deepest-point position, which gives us 7710.14 angstrom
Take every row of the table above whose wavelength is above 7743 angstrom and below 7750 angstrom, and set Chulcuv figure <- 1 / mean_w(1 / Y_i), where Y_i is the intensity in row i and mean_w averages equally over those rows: 3.61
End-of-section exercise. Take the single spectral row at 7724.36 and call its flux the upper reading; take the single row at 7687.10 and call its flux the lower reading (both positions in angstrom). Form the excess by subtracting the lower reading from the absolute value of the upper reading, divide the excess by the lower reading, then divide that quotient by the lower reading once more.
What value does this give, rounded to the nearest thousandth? 0.031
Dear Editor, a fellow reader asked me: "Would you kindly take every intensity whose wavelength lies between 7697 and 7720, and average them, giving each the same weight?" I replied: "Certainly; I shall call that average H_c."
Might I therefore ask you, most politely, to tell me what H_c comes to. 3.54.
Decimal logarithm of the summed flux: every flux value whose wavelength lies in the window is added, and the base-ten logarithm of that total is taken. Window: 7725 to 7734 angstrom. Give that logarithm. 1.25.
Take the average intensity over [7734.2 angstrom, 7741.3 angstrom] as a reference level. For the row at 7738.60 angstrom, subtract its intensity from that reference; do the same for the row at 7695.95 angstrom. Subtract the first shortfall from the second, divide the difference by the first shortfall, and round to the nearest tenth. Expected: -2.3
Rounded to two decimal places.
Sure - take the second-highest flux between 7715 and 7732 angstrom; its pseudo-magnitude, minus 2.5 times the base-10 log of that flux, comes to -1.41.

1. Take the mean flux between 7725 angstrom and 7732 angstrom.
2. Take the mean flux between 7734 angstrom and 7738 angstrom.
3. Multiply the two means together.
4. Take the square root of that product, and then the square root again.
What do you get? 1.93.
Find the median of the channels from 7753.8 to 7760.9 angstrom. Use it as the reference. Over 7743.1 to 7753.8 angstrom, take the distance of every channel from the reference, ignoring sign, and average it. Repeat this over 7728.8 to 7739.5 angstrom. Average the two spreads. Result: 0.410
